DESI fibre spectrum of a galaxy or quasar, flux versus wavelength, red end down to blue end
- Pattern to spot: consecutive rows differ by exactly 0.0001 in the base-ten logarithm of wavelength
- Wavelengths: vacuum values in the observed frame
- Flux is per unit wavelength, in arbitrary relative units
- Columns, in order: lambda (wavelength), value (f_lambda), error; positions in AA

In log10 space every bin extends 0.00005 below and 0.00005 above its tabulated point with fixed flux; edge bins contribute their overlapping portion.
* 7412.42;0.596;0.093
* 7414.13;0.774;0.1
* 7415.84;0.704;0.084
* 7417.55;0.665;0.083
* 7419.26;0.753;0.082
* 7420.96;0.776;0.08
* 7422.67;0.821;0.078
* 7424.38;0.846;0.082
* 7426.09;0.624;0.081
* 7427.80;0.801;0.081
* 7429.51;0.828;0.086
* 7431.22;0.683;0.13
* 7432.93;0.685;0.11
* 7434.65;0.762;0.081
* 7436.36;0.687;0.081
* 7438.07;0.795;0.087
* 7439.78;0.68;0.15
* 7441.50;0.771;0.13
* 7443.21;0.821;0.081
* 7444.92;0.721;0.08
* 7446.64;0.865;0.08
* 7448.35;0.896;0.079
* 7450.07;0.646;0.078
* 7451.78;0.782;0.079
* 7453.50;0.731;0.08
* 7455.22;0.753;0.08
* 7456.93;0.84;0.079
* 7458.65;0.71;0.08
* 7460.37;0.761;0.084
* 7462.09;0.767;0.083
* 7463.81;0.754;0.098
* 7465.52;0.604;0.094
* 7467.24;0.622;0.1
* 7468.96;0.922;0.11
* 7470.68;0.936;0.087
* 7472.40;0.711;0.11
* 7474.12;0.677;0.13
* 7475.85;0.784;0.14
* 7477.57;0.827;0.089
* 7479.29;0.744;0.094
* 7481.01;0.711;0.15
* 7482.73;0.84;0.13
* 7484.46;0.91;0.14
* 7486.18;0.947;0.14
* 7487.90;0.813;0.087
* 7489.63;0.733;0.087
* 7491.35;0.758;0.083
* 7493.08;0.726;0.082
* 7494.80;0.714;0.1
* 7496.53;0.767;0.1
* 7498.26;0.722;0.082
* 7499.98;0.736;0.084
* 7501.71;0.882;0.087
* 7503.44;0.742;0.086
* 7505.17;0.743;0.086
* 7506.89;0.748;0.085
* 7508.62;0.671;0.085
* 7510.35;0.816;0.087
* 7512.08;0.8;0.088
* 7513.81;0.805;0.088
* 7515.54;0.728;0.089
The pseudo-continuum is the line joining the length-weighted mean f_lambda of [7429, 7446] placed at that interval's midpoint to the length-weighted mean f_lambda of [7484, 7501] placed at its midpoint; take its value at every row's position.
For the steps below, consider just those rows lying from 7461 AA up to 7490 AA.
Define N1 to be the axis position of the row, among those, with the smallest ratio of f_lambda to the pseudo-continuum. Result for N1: 7465.52 AA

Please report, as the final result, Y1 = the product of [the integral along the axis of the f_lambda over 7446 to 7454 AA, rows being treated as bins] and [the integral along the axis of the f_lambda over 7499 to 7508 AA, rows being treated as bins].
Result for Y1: 43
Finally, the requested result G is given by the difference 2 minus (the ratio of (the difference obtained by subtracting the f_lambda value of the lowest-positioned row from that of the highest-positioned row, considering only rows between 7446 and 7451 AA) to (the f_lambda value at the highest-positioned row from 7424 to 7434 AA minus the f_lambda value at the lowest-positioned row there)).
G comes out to 0.6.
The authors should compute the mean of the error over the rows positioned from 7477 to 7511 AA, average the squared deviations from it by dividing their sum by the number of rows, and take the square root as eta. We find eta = 0.022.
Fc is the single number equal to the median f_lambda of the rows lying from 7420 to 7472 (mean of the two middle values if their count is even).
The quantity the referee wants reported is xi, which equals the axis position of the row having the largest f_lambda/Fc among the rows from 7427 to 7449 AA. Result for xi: 7448.35 AA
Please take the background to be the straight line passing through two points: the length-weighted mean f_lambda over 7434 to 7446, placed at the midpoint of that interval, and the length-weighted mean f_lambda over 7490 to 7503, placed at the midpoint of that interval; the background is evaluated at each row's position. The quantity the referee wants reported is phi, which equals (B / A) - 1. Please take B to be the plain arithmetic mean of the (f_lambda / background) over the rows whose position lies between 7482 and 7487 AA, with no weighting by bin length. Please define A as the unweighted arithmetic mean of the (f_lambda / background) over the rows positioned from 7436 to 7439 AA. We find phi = 0.20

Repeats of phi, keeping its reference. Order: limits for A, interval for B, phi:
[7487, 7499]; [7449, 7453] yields -0.04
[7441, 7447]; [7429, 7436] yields -0.07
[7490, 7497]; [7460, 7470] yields 0.00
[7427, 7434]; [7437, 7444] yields 0.02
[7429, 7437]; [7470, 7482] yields 0.05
